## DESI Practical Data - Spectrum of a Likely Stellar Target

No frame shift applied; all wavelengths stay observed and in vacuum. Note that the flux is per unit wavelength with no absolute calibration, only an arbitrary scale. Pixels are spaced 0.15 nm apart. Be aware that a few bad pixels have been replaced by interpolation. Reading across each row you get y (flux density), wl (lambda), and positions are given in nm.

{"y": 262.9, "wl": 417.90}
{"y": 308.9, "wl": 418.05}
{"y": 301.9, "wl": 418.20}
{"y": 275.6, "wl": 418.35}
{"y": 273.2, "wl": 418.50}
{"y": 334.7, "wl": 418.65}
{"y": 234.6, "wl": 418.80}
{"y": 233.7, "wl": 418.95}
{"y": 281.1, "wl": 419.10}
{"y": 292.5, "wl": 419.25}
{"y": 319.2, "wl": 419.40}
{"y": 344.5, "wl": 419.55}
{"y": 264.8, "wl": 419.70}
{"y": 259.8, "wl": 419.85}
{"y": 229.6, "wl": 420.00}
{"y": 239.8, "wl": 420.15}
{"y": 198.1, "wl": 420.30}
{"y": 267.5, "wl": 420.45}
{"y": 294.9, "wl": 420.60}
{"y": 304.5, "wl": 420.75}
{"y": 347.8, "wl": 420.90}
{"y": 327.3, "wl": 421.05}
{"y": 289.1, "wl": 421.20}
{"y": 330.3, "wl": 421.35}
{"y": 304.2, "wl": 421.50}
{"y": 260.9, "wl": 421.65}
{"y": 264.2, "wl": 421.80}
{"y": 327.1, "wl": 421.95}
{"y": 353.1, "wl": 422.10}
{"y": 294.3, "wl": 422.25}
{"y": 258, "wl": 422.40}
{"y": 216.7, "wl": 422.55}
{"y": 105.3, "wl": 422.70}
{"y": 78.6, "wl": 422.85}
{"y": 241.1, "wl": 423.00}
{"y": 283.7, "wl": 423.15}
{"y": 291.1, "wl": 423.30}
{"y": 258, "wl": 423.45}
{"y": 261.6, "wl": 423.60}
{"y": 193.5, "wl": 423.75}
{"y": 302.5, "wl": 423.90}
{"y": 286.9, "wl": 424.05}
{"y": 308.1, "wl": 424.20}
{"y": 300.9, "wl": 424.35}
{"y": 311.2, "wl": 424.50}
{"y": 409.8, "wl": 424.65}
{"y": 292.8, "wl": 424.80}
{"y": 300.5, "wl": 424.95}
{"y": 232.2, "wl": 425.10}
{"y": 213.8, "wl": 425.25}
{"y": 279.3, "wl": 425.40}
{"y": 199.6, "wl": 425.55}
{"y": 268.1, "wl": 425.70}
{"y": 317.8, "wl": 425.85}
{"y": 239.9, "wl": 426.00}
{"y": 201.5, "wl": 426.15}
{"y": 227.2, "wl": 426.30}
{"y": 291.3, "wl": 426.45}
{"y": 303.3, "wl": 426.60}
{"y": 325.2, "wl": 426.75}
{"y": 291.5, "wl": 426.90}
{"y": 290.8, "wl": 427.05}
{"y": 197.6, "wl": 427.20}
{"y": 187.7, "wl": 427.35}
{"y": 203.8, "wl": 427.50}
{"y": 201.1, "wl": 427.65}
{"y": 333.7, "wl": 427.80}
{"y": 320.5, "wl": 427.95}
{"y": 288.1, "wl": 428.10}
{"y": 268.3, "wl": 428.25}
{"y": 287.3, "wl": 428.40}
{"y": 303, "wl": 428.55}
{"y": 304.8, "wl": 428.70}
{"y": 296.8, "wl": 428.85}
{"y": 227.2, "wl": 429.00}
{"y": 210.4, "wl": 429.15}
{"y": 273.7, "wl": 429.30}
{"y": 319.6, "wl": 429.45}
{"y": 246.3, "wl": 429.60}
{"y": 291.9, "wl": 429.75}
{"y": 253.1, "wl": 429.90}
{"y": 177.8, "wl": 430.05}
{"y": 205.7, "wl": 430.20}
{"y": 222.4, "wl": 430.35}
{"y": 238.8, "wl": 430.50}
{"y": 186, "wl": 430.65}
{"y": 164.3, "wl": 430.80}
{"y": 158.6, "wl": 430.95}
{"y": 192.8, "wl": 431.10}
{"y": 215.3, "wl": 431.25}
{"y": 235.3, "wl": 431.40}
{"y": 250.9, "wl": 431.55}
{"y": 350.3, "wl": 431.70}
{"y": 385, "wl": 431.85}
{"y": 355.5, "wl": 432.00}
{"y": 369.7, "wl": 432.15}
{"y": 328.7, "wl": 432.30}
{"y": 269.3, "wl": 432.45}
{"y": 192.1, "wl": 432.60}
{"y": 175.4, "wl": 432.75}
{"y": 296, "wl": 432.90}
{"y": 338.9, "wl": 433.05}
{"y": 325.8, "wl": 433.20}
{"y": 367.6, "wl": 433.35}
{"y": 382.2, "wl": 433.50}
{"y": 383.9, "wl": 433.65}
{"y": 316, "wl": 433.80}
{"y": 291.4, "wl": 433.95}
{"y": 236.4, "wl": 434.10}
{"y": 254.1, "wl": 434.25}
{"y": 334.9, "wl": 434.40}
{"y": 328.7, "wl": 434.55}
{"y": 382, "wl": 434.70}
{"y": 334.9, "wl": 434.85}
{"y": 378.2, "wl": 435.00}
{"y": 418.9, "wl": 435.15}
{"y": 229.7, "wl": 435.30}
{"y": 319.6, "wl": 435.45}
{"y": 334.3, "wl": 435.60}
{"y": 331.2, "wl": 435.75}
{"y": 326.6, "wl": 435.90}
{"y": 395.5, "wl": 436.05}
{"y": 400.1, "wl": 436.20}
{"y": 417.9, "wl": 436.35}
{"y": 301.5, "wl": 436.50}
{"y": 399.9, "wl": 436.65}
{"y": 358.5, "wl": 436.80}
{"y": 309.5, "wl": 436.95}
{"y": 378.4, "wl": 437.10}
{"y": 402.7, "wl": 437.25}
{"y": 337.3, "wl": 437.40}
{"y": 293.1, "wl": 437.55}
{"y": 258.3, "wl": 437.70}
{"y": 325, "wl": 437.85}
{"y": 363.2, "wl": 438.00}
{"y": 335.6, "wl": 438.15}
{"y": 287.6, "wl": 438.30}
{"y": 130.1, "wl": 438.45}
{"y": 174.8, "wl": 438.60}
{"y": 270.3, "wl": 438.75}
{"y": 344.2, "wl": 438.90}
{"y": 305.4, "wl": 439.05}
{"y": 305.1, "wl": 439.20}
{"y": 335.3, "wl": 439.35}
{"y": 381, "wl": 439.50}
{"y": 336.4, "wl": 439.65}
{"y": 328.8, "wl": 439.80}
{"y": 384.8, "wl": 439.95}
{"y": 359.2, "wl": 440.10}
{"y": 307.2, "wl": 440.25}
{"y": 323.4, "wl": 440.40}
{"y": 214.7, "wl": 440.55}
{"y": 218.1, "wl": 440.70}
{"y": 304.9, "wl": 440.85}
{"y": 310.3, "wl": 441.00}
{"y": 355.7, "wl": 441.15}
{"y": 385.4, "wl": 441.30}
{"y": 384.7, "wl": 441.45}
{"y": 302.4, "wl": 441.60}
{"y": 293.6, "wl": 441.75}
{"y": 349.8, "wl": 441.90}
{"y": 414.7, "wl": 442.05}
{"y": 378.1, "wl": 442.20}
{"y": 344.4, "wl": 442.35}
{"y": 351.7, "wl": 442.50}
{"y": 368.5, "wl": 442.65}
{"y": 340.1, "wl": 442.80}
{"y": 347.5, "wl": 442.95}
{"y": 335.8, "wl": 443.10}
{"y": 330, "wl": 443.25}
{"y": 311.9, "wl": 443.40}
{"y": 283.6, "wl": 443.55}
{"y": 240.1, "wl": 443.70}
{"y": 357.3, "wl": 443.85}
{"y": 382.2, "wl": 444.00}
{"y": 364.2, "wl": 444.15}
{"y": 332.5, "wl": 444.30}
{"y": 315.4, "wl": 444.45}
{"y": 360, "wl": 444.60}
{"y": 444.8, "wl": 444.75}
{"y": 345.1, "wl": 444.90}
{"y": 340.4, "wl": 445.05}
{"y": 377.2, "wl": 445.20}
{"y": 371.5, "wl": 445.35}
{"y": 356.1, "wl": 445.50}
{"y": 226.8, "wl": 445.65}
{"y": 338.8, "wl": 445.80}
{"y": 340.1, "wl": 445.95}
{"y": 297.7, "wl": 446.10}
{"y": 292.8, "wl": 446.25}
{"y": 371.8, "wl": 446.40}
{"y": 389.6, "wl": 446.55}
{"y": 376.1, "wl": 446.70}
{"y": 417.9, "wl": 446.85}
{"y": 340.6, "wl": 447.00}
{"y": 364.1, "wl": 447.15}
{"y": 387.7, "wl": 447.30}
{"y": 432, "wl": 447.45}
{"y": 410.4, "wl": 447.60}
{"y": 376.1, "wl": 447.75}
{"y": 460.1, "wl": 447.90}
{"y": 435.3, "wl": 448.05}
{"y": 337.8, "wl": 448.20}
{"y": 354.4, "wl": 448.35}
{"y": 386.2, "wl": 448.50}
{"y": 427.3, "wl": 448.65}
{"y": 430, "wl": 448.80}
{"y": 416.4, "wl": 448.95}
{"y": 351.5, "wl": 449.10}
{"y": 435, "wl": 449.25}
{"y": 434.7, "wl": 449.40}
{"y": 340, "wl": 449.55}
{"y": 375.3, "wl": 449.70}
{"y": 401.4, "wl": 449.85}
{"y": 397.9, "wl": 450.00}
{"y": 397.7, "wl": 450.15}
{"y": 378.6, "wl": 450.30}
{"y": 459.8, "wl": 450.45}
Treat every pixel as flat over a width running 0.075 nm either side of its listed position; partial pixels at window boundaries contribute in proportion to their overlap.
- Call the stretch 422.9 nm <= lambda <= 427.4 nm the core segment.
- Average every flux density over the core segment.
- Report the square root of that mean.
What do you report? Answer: 16.4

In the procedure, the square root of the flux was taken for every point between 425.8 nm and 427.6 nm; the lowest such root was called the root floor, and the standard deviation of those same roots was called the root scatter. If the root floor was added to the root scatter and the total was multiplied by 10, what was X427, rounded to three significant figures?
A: 153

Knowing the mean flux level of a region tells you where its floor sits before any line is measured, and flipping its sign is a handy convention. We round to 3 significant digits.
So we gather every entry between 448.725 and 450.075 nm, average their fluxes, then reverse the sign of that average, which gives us -398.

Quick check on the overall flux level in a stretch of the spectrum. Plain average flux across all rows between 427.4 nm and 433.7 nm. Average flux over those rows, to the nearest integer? 271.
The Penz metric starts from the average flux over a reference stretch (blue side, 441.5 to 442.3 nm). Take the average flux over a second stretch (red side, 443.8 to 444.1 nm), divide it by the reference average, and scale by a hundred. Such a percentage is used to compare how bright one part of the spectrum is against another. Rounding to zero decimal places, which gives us 106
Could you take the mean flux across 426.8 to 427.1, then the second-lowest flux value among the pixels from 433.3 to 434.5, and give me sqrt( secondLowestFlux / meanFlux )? 0.93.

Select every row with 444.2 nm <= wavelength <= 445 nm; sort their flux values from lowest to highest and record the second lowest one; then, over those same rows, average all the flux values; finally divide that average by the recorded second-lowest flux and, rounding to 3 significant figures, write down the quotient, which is 1.08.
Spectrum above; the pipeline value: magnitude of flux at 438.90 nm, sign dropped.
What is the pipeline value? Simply 344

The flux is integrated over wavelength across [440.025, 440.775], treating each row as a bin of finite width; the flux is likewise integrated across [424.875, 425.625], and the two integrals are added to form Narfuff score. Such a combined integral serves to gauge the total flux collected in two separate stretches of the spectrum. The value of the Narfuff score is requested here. 397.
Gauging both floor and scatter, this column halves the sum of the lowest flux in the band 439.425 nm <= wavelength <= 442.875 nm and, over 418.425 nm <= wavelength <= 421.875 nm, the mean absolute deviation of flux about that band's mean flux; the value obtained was 124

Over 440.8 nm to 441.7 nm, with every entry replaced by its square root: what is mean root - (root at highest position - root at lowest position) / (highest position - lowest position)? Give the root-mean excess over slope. 18.5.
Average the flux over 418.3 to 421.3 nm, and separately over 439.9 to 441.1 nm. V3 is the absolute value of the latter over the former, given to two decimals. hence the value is 1.08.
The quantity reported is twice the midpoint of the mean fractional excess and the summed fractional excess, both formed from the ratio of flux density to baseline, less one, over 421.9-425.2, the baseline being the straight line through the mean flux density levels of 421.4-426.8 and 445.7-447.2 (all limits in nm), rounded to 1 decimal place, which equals 0.3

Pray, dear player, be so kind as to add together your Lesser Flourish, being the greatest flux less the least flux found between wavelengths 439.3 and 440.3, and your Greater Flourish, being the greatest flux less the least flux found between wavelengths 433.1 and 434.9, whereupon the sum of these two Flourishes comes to 225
